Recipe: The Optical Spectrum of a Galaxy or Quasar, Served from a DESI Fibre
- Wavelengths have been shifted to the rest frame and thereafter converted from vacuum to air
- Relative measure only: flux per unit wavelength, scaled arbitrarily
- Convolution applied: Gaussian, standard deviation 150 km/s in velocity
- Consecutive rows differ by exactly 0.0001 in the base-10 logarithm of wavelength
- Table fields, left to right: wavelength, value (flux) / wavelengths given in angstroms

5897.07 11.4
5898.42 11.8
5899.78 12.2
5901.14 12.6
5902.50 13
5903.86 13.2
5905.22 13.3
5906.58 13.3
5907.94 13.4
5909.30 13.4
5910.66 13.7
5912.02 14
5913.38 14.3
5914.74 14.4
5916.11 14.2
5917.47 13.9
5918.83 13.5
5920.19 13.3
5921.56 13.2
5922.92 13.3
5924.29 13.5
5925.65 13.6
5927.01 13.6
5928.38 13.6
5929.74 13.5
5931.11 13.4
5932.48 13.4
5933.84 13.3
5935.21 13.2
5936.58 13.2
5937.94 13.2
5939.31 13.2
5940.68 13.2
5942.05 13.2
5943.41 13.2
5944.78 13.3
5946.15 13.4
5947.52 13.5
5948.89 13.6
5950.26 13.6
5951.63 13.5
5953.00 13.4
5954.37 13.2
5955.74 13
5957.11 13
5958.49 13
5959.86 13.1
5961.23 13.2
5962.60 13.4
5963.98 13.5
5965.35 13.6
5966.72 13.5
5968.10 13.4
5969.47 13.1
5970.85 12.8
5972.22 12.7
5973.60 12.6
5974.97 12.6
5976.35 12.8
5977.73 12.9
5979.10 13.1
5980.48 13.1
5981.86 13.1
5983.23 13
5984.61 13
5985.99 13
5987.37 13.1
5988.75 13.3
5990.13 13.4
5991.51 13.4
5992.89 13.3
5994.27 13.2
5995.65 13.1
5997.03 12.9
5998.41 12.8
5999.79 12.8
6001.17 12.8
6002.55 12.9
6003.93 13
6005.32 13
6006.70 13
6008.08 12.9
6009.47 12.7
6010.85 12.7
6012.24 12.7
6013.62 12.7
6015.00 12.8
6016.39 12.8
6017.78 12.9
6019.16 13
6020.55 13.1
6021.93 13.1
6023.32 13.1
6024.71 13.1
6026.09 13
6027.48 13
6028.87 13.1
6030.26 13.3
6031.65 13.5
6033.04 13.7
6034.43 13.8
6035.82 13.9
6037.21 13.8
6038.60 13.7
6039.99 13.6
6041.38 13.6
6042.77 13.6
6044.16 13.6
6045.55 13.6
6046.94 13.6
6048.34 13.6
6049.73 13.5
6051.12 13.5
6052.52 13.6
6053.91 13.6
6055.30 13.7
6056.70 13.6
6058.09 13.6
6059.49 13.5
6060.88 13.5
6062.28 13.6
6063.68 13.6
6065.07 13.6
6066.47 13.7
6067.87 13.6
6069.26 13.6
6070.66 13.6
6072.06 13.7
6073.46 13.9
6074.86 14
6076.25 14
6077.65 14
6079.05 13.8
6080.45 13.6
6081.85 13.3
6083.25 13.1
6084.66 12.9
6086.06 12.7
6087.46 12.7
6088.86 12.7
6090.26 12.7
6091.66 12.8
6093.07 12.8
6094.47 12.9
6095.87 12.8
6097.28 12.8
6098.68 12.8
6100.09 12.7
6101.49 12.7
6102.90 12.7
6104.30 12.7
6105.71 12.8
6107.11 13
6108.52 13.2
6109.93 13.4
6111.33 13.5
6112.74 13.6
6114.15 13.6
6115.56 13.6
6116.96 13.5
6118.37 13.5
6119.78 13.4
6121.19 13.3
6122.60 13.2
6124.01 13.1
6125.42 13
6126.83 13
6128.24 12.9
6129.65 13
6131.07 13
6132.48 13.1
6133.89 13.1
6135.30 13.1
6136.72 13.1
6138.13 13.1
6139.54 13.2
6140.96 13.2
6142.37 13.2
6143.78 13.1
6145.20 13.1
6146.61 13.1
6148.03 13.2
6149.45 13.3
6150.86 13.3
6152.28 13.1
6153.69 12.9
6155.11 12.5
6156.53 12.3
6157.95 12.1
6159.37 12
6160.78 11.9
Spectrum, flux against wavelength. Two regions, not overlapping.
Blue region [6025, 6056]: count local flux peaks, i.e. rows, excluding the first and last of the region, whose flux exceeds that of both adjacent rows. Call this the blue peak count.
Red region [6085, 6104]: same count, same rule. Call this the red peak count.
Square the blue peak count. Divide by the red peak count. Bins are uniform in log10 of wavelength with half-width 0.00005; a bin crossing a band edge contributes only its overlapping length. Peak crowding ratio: 1.0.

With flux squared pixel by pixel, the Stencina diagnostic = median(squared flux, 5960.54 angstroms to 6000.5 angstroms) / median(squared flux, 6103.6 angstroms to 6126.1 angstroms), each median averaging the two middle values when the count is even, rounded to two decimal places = 0.96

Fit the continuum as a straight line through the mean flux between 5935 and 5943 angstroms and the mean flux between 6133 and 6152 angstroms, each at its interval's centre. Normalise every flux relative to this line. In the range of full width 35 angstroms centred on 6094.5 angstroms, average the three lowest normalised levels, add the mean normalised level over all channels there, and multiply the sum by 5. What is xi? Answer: 9.8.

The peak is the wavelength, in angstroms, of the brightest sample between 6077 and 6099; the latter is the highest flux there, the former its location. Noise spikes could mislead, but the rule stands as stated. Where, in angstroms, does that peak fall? 6077.65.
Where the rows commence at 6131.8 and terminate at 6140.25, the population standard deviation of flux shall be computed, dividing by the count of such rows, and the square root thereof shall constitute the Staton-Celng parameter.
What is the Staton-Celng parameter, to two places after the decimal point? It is 0.19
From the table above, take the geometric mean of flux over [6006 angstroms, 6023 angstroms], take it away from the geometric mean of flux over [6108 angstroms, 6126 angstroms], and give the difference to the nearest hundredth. 0.51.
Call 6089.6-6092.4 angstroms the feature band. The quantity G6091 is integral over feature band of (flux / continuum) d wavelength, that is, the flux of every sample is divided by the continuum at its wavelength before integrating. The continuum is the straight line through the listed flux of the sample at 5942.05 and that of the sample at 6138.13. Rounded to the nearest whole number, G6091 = 3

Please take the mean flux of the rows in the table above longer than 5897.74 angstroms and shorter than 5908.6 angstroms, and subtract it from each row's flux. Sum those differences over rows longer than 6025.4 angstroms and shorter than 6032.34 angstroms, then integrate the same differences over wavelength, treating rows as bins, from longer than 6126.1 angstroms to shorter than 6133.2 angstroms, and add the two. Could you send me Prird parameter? 3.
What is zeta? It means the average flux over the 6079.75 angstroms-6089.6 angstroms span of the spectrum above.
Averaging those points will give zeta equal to 13.00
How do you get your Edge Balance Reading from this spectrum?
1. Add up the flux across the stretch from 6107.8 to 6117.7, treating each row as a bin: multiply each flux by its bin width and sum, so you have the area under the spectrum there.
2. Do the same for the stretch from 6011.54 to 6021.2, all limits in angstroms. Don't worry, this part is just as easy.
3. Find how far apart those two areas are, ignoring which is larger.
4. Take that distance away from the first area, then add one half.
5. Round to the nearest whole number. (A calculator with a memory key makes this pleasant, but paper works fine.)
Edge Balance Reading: 125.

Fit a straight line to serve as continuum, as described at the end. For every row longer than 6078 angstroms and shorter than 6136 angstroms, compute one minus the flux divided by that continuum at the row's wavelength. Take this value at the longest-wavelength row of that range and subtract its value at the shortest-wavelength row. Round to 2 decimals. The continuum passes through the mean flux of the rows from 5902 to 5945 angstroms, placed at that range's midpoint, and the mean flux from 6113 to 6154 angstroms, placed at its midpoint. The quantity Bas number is 0.05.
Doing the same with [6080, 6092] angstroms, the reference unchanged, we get 0.06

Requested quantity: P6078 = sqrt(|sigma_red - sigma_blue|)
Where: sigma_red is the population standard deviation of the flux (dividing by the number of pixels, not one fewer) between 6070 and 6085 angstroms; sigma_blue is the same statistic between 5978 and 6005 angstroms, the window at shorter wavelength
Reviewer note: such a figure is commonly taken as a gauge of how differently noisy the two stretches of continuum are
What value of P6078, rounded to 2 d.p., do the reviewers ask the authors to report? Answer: 0.42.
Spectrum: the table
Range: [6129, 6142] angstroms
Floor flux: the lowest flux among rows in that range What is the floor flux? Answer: 13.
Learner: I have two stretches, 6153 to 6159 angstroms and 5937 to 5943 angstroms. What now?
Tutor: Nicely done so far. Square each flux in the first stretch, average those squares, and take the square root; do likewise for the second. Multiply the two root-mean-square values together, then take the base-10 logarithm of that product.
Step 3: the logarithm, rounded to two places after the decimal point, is 2.22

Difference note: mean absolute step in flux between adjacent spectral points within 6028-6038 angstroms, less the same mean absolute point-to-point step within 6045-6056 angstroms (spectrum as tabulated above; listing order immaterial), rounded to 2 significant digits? 0.11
